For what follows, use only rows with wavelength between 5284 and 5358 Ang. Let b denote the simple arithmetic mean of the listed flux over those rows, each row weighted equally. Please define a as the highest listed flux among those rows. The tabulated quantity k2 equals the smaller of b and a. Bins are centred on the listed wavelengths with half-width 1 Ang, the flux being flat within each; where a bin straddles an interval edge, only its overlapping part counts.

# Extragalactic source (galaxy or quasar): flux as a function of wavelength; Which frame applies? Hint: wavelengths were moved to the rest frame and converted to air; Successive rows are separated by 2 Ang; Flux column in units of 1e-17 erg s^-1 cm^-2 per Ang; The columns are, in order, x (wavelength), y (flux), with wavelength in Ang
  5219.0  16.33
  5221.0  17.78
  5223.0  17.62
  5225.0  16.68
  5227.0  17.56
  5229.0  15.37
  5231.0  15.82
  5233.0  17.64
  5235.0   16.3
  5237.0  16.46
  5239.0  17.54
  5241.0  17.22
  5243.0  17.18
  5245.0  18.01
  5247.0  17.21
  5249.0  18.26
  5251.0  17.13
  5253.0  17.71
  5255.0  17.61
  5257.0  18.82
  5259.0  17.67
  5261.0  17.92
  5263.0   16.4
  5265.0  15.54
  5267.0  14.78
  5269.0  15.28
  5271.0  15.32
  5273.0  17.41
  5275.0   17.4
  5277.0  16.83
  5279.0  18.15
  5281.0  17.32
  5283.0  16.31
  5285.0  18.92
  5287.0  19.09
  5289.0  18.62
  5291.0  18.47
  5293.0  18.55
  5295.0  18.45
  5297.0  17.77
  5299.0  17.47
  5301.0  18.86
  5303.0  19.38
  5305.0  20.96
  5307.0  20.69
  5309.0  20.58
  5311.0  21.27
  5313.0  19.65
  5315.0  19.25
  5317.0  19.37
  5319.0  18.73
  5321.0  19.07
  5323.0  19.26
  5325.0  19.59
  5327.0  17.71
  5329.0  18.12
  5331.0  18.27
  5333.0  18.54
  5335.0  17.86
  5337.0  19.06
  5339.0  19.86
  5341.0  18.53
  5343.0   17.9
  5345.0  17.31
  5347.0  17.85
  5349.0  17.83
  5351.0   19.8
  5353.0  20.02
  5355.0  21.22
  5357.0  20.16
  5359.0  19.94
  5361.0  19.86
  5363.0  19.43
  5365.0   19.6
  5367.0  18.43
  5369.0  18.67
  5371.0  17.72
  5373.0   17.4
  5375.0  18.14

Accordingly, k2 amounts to 19.0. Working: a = 21.27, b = 19.0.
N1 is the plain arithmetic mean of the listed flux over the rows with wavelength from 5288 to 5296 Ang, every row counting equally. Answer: 18.5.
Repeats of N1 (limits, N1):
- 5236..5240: 17.0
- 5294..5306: 18.8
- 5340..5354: 18.5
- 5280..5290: 18.1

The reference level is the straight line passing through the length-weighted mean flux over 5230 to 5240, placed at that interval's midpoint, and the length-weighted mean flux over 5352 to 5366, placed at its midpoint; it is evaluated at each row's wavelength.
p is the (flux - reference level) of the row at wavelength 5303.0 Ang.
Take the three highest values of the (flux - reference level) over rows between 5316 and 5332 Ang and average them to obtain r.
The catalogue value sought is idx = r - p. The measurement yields -0.5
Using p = 0.8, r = 0.36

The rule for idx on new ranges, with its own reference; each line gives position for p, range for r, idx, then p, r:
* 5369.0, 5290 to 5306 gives 2.8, -1.6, 1.18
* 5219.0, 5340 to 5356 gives 0.5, 0.0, 0.47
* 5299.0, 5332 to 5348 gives 0.7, -1.0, -0.28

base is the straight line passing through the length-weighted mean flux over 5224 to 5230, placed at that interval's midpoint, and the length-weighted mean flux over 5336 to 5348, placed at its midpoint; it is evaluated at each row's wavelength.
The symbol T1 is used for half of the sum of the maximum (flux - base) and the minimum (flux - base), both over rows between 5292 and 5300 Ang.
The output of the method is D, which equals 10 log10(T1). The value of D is -4.6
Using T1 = 0.3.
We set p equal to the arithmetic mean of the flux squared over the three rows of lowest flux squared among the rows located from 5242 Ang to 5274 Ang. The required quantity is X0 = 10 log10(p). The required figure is 23.6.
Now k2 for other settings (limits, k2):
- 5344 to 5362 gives 19.3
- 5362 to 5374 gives 18.5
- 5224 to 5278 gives 16.9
